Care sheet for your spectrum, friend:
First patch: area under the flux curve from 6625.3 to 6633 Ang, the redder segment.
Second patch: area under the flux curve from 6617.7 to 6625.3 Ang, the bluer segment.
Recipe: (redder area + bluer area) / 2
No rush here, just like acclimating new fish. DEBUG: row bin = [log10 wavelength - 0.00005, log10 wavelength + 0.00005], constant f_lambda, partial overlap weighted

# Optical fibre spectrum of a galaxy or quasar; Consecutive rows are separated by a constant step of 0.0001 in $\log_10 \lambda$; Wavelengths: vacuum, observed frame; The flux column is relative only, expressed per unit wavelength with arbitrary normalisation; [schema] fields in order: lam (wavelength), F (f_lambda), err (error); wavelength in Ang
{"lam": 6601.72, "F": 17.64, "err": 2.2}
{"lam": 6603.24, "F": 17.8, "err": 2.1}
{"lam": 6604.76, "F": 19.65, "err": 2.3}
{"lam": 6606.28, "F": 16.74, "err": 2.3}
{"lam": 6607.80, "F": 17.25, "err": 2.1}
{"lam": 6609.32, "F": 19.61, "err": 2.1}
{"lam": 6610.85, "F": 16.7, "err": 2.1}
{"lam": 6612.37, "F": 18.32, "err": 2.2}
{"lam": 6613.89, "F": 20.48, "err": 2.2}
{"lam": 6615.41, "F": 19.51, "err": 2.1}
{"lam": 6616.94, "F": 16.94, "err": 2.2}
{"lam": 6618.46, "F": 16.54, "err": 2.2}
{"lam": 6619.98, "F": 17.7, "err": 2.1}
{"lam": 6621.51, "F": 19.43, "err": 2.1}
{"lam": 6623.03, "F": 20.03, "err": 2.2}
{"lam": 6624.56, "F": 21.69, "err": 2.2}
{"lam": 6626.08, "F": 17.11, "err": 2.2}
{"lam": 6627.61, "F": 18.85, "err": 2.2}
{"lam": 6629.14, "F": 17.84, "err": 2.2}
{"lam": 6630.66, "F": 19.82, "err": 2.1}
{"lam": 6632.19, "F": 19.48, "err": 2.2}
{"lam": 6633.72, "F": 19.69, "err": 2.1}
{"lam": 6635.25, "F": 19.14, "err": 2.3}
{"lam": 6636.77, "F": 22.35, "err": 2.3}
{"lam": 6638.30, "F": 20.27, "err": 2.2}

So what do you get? 144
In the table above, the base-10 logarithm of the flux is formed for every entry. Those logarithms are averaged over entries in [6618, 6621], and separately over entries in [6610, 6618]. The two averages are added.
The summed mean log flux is 2.50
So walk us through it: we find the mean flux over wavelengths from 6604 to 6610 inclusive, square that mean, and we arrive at 335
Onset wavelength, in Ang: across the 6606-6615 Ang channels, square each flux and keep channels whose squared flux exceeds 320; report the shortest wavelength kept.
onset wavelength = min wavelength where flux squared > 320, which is 6609.32 Ang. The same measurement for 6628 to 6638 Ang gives 6630.66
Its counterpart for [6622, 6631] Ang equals 6623.03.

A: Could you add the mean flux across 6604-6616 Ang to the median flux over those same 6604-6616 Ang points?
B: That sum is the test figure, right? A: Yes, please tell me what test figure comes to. 37.4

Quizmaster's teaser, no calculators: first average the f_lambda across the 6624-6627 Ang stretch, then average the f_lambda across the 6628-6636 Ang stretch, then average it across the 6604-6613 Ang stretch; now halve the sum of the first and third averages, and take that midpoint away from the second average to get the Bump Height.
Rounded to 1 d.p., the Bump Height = 0.5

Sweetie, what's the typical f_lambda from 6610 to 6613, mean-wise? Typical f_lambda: 17.5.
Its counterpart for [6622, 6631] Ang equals 19.2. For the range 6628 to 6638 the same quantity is 19.7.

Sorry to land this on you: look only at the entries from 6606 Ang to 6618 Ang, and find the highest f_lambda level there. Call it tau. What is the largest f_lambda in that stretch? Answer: 20.48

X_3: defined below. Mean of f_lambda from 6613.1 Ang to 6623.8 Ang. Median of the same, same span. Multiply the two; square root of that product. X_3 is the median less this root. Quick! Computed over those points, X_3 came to 0.4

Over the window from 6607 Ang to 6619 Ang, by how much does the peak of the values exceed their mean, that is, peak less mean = 2.3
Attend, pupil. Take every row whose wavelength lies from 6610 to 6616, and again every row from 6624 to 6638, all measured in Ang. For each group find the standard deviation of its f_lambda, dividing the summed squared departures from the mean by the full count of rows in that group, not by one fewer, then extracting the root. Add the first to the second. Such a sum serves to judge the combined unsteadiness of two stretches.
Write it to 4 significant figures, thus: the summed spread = 2.976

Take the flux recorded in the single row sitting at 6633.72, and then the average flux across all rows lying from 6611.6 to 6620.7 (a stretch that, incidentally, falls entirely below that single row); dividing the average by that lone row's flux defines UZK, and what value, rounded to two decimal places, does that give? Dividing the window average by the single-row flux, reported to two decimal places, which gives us 0.93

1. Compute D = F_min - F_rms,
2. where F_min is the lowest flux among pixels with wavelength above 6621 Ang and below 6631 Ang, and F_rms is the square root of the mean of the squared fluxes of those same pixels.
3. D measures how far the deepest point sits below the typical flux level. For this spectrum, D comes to -2.19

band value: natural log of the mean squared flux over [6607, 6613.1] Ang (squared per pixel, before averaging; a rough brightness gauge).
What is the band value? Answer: 5.78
